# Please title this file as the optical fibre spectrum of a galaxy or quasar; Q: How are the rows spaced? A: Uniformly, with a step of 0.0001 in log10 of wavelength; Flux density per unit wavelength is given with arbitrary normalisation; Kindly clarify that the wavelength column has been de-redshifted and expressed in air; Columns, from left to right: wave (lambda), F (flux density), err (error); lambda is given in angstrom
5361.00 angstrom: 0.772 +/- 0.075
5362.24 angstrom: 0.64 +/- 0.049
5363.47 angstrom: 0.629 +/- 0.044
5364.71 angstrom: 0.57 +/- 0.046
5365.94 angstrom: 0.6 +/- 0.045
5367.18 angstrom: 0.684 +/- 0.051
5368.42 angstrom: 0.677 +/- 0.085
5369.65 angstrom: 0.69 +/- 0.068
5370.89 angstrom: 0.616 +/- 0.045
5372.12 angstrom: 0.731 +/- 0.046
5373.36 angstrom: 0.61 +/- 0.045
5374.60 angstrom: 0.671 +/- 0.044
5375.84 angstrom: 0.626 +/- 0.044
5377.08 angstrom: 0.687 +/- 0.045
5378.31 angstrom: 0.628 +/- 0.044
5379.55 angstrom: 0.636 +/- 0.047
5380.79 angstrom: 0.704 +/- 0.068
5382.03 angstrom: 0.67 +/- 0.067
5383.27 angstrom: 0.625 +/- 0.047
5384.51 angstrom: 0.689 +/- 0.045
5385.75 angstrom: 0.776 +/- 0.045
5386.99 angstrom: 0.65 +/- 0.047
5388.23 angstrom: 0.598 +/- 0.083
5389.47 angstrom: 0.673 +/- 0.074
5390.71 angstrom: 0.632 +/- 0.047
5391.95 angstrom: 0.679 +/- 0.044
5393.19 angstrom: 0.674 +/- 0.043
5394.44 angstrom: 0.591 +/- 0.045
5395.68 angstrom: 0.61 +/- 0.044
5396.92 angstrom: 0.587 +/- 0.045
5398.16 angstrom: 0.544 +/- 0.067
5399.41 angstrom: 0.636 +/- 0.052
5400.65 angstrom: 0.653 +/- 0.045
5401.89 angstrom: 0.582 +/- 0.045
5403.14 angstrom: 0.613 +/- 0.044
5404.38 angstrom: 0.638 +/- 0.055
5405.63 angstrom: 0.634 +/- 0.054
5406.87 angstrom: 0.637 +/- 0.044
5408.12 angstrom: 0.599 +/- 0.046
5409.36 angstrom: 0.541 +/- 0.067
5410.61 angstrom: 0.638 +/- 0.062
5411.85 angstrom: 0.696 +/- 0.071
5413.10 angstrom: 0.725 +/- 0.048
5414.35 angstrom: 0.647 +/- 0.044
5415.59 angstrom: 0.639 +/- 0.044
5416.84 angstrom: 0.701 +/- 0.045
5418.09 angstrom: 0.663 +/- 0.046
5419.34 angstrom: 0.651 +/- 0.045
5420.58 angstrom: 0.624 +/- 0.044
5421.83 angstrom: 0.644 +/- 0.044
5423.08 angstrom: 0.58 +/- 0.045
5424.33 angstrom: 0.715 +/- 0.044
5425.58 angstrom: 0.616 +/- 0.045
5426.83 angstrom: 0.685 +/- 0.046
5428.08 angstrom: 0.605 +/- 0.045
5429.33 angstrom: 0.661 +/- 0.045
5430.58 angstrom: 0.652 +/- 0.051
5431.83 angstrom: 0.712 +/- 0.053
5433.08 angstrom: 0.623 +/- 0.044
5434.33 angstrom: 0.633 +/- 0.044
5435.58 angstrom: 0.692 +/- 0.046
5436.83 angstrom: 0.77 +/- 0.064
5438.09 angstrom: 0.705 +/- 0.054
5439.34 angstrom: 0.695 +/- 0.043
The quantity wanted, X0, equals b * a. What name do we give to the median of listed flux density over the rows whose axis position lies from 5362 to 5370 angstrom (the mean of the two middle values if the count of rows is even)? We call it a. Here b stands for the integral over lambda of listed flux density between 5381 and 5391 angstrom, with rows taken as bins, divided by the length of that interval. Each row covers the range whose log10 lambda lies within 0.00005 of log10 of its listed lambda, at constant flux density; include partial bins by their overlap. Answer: 0.427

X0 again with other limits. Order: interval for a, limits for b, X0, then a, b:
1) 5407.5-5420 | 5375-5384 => 0.425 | 0.649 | 0.655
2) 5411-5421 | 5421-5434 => 0.426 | 0.657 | 0.648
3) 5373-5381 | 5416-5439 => 0.422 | 0.636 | 0.663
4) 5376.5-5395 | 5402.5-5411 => 0.411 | 0.670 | 0.613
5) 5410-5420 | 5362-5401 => 0.425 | 0.657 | 0.646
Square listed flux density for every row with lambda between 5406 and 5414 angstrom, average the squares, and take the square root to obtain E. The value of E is 0.642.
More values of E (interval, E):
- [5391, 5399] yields 0.616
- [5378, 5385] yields 0.659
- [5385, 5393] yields 0.670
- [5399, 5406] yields 0.626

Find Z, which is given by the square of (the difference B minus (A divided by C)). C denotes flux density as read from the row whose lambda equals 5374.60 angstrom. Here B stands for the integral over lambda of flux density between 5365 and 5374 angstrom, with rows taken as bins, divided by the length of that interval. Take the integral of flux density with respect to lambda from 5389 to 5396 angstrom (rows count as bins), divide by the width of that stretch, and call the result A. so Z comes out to 0.09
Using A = 0.644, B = 0.655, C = 0.671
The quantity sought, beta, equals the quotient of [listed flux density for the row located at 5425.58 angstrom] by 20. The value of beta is 0.0308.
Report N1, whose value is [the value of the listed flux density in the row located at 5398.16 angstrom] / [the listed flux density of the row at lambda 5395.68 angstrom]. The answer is 0.89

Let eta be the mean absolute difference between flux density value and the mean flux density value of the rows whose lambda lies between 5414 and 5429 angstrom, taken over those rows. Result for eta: 0.0296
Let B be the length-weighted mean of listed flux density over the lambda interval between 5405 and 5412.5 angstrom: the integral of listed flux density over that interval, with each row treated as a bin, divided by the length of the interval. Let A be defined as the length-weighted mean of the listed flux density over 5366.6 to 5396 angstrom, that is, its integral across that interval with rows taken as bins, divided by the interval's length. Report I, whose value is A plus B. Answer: 1.28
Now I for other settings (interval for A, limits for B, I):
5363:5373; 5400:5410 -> 1.26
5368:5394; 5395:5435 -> 1.30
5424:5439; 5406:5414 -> 1.31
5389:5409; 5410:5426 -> 1.28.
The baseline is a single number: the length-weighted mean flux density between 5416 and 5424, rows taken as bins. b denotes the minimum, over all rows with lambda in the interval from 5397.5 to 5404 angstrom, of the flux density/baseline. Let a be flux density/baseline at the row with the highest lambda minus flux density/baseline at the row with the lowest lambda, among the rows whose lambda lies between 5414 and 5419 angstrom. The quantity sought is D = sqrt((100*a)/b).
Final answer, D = 1.7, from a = 0.025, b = 0.84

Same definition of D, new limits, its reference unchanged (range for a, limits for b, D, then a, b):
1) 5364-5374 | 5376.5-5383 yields 2.5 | 0.062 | 0.97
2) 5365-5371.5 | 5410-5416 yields 1.6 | 0.025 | 0.99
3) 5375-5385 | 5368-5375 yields 3.2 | 0.098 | 0.94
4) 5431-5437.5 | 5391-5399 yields 3.3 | 0.090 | 0.84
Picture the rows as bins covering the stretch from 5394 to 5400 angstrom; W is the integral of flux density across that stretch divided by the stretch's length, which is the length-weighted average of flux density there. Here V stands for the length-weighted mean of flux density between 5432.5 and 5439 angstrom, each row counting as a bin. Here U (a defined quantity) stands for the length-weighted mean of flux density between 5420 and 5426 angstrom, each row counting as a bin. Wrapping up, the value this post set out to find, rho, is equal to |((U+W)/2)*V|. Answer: 0.421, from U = 0.64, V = 0.685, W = 0.59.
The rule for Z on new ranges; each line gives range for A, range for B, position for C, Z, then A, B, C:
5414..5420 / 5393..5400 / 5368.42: 0.14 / 0.661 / 0.602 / 0.677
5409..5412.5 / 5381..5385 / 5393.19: 0.07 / 0.632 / 0.665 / 0.674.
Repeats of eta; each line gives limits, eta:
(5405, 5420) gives 0.0330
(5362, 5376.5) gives 0.0377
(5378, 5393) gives 0.0352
